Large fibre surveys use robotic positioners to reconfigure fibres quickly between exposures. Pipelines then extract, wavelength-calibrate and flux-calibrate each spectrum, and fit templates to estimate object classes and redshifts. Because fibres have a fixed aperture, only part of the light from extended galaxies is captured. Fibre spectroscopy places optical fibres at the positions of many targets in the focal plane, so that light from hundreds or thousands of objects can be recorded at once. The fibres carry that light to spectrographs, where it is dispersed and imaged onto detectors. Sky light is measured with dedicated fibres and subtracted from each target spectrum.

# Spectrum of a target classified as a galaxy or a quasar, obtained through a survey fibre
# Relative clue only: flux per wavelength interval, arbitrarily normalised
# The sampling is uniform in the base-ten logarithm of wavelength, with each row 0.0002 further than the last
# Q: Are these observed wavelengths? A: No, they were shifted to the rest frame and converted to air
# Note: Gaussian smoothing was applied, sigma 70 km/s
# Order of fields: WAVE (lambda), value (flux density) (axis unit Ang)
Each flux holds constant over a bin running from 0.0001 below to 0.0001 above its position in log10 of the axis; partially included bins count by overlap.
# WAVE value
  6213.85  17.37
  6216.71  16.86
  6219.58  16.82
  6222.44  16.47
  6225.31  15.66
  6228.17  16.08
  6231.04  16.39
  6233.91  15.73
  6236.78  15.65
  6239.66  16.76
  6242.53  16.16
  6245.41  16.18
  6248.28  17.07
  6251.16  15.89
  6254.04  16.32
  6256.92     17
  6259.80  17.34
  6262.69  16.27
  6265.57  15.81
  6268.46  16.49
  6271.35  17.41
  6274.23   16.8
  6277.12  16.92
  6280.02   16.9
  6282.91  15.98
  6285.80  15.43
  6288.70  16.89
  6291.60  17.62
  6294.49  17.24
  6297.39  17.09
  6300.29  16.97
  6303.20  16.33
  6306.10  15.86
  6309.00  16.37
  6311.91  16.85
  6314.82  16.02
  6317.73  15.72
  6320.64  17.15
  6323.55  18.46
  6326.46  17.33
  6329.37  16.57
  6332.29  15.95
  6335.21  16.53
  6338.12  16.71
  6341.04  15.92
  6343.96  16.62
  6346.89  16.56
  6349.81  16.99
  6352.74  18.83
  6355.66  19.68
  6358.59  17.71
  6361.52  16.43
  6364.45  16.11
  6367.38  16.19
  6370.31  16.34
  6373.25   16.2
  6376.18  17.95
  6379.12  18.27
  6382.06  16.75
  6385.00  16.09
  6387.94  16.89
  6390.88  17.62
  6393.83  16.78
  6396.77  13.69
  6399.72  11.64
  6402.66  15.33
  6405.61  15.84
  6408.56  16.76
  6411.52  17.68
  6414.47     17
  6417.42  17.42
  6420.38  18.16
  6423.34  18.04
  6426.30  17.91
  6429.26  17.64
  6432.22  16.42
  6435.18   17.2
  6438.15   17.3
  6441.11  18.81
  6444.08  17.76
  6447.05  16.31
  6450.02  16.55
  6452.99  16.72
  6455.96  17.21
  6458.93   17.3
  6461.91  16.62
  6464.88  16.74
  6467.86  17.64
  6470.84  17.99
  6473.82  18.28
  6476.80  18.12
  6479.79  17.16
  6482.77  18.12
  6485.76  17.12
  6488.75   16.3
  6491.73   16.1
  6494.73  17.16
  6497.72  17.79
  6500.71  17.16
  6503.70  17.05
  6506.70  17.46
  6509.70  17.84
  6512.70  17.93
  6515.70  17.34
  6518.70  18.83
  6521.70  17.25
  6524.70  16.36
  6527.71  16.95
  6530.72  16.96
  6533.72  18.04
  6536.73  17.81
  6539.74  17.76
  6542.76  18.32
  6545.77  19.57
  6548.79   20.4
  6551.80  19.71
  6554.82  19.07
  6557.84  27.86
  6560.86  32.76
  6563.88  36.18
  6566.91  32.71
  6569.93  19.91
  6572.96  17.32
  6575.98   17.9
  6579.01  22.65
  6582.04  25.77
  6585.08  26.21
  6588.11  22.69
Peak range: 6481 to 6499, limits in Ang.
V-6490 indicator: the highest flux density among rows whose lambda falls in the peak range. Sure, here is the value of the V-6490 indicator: 18.12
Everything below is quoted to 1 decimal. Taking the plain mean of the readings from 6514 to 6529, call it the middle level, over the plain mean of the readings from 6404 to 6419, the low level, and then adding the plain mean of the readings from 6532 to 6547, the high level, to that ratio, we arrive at 19.3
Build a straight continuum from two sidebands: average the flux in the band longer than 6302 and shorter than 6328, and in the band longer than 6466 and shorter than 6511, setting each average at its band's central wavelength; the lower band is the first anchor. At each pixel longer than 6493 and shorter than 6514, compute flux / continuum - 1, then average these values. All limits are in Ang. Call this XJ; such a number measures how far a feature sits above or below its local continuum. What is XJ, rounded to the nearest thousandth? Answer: 0.000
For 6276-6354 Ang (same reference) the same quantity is 0.003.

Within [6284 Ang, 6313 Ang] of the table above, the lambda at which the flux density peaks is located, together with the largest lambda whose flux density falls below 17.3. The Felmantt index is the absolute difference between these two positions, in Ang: 20.3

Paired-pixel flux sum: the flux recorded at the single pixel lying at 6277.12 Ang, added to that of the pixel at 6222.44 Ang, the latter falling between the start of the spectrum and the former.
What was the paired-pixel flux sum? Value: 33.4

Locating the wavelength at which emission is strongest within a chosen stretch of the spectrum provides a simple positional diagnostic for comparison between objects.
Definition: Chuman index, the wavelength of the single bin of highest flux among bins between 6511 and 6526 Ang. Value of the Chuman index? 6518.70 Ang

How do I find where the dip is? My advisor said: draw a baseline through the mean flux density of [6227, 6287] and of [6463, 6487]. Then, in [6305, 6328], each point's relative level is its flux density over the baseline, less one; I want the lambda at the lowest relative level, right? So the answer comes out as 6317.73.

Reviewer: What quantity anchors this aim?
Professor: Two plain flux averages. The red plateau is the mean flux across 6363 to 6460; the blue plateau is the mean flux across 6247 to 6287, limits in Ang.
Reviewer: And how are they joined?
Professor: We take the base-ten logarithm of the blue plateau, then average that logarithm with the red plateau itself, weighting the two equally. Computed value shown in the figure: 9.0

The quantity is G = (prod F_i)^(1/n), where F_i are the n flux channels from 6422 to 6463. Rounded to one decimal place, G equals 17.3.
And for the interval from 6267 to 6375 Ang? 16.8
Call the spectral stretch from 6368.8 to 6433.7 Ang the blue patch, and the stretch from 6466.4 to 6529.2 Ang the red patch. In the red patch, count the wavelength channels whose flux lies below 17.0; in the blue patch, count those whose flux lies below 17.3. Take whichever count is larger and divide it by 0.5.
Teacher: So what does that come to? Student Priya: 26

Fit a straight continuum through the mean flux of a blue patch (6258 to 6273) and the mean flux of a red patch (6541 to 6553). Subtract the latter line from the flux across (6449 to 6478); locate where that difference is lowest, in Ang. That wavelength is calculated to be 6461.91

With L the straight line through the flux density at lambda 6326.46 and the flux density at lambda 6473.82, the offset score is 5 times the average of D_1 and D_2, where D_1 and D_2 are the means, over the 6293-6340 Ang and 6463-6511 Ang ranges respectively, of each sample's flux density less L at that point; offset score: -3.9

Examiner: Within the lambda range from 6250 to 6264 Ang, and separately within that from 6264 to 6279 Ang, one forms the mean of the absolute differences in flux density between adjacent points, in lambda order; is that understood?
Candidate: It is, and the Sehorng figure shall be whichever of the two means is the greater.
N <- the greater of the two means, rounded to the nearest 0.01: 0.63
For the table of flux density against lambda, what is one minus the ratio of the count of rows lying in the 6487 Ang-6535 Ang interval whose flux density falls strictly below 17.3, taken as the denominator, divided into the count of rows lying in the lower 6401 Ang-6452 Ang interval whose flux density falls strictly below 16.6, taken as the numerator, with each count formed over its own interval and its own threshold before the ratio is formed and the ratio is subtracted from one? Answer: 0.4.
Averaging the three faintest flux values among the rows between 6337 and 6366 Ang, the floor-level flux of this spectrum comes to 16.2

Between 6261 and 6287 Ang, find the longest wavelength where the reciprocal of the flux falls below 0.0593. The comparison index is 6280.02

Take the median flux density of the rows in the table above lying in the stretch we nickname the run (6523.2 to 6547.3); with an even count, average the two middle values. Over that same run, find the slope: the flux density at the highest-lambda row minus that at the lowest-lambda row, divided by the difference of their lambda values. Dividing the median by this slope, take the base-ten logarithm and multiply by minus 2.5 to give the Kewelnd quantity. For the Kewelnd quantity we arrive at -5.2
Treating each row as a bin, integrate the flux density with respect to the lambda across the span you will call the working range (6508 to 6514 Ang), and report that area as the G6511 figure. 107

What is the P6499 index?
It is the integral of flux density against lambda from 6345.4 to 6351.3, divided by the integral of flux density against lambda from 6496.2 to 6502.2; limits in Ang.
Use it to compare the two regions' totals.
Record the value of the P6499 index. 0.94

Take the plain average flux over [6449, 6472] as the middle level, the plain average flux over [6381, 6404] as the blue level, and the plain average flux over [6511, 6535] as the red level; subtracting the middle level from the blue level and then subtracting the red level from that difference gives -19.0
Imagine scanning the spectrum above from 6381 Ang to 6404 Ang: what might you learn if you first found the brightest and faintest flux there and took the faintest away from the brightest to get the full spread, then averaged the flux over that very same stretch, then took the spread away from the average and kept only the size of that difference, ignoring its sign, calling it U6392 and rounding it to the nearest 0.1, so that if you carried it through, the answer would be 9.6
